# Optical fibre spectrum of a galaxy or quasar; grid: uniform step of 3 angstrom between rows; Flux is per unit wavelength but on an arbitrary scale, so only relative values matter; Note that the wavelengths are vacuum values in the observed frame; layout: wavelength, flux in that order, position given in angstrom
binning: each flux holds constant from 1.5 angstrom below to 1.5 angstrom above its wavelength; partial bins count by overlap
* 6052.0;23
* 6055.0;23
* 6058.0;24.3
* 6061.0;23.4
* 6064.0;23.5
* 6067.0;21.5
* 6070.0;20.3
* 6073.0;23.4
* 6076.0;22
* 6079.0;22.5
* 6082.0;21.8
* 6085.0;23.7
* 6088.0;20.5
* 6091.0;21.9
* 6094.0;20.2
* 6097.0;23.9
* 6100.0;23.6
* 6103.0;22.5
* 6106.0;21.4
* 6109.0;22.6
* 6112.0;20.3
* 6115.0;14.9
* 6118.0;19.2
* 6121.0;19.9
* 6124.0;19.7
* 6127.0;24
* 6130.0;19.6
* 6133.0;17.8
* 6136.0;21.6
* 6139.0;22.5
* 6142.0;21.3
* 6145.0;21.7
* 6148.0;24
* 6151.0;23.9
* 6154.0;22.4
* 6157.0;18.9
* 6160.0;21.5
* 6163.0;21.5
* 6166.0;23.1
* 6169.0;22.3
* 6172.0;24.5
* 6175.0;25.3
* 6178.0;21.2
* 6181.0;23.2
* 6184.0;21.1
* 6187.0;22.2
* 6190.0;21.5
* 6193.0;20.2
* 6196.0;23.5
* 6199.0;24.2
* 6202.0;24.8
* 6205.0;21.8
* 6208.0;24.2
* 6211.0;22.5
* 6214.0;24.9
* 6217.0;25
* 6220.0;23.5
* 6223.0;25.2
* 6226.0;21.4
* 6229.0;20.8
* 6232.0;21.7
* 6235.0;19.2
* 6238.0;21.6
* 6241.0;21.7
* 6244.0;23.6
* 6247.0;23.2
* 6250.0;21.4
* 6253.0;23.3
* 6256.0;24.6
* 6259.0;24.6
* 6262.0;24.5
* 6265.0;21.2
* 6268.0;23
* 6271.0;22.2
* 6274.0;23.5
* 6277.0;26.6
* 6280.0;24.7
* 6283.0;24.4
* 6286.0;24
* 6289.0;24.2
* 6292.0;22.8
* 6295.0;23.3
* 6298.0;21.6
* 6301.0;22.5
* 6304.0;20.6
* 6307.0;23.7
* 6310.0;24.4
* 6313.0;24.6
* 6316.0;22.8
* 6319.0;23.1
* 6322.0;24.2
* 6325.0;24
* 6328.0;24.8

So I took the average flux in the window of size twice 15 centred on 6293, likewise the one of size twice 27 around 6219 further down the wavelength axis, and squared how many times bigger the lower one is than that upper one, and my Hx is 0.96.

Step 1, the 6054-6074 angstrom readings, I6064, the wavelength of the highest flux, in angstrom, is 6058.0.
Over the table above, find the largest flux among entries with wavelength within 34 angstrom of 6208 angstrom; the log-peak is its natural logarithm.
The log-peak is 3.23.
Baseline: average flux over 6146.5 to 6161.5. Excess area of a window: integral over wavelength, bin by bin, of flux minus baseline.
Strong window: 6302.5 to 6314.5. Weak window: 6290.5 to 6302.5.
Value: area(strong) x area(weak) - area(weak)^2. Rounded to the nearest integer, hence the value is 46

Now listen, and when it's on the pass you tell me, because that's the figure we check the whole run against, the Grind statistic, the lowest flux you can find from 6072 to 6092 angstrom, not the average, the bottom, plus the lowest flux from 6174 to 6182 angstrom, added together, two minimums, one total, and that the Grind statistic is 41.7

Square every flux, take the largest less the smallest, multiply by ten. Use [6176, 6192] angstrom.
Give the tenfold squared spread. 930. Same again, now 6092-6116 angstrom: 3492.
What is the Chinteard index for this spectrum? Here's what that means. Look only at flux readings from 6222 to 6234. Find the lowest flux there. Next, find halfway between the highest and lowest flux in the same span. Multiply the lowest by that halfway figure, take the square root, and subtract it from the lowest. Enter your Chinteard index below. -1.07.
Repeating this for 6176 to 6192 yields -0.52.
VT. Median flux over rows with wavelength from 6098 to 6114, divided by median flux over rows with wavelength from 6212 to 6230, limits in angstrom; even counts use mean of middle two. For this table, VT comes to 0.93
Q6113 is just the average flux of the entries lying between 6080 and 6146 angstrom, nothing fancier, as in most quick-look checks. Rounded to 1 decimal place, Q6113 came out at 21.1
